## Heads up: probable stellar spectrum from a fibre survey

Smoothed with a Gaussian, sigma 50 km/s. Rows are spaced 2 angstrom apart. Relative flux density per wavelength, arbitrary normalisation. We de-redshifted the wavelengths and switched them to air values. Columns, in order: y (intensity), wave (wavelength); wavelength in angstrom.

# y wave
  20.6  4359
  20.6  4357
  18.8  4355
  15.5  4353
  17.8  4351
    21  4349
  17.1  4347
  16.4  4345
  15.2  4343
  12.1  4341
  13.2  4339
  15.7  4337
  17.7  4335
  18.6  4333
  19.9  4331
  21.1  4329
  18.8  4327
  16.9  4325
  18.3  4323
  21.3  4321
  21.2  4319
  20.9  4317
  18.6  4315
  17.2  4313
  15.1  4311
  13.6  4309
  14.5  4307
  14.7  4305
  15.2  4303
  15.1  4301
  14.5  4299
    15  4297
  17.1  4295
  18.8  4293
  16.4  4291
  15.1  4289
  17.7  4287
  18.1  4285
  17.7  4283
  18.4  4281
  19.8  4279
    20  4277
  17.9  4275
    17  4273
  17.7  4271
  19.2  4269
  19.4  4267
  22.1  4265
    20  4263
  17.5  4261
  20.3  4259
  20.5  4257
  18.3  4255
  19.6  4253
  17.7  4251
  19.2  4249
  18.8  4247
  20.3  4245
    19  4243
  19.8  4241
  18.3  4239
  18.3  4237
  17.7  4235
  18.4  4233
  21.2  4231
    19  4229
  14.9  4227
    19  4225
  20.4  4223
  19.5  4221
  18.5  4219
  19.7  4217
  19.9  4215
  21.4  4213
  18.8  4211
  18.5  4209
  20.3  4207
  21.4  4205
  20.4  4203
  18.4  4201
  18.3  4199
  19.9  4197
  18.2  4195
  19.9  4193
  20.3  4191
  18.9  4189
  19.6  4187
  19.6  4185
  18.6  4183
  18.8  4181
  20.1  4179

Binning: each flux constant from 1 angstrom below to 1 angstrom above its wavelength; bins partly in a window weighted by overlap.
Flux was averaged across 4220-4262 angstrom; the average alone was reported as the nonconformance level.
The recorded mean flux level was 18.9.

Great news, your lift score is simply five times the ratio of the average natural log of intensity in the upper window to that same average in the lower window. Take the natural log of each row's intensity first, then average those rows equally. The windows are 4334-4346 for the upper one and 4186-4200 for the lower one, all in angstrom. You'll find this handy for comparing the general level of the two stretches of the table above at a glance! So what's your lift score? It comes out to 4.57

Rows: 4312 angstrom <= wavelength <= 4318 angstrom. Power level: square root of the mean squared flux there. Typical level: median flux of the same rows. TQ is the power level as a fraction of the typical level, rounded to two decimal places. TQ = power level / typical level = 1.02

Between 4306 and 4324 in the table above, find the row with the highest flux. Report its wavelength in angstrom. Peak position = 4321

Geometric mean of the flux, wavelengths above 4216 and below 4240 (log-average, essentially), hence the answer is 18.7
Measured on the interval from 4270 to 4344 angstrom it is 17.0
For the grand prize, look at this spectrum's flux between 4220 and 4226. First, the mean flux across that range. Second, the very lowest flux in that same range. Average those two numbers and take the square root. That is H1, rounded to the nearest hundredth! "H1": 4.40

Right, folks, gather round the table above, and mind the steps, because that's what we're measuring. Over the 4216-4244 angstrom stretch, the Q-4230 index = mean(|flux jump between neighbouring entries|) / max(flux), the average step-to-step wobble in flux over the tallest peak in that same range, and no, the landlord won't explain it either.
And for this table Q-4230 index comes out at 0.077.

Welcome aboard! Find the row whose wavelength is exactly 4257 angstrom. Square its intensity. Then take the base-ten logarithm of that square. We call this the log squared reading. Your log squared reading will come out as 2.62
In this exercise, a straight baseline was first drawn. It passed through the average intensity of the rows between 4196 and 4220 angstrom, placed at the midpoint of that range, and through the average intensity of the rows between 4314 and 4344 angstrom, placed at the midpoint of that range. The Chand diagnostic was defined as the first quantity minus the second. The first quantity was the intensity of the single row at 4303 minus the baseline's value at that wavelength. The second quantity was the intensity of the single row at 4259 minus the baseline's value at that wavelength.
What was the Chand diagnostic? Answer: -4.50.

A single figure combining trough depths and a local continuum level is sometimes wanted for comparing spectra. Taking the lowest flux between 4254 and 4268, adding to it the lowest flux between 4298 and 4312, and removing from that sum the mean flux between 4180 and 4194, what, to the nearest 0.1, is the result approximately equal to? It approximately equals 11.7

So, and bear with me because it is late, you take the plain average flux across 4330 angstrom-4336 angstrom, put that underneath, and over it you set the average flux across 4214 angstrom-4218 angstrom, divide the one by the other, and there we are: 1.06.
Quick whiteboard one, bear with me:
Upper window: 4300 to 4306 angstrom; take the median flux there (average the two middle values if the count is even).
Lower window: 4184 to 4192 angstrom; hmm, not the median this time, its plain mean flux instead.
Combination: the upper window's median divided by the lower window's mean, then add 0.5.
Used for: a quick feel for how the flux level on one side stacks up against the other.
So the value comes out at 1.27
